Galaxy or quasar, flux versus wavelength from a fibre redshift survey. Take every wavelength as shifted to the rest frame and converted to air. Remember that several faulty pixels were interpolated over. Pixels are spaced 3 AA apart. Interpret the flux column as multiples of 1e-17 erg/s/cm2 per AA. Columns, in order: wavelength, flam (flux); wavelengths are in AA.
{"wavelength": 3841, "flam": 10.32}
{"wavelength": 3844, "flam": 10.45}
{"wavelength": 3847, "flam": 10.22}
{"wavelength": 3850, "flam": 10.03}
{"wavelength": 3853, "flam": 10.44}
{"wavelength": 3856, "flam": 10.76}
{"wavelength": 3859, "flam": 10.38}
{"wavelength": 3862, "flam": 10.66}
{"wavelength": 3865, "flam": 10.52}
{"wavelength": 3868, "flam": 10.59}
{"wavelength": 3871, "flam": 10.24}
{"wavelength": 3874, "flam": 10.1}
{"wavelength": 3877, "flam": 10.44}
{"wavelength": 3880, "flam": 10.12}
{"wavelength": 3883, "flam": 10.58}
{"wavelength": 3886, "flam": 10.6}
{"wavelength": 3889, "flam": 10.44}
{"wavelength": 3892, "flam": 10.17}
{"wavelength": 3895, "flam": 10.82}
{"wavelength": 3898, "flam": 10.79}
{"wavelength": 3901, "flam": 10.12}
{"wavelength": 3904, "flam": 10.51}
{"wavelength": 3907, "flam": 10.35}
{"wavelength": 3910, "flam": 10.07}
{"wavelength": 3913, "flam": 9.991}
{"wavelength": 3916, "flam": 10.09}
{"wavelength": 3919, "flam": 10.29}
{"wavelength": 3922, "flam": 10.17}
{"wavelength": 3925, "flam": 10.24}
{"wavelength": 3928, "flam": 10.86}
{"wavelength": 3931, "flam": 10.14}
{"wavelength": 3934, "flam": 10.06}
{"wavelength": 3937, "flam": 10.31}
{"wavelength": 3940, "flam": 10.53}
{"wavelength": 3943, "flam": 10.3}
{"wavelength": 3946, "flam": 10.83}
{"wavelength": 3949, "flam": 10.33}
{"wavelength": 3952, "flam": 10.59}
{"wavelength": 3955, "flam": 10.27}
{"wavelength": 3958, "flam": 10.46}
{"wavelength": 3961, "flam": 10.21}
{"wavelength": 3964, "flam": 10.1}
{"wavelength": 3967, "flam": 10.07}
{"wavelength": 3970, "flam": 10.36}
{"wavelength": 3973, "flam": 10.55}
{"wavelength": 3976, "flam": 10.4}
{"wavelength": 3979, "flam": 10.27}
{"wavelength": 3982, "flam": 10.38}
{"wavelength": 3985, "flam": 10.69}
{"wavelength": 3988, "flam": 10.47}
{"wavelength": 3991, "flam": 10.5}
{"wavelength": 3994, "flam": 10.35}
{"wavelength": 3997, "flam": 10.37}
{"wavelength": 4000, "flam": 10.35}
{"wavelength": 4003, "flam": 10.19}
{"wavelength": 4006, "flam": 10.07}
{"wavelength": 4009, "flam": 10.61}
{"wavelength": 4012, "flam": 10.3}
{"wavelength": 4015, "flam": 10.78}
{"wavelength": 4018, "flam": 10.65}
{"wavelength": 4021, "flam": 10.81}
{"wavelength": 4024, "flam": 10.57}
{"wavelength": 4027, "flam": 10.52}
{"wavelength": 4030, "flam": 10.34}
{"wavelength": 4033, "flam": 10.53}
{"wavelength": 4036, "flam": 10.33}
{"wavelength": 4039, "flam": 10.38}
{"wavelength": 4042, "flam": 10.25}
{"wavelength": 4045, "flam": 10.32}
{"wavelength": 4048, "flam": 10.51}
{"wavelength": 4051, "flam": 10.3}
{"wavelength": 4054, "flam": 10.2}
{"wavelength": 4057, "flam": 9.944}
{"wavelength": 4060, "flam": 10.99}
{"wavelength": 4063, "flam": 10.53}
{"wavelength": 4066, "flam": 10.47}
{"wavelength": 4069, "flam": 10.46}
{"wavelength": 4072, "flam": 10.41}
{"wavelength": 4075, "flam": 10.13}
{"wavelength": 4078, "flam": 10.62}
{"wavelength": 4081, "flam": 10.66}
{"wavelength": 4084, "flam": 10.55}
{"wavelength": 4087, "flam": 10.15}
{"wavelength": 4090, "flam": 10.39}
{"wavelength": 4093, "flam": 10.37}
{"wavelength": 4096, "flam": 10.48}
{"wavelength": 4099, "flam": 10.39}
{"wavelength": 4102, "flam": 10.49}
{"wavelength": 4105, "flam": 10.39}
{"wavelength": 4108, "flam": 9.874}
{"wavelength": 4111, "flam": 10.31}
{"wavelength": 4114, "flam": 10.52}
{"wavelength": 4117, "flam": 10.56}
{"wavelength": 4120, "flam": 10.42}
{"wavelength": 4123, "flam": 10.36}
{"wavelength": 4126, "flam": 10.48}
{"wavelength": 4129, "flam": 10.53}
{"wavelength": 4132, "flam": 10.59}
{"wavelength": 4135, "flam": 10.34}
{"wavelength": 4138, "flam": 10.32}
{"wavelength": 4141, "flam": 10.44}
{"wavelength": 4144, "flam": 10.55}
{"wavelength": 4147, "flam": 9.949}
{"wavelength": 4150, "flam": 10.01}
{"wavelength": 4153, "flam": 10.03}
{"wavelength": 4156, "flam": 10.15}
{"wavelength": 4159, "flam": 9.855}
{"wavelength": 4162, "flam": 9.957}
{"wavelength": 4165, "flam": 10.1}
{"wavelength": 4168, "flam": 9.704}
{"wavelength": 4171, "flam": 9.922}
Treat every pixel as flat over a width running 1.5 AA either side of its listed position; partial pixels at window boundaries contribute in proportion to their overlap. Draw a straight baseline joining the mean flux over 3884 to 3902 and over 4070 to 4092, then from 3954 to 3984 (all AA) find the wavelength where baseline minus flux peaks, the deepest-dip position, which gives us 3967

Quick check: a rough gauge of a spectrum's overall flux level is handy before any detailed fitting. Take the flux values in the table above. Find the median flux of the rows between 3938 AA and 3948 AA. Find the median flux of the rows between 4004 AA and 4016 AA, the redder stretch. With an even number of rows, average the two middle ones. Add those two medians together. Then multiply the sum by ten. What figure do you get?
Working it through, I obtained 210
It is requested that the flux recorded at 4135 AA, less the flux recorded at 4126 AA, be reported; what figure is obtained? -0.1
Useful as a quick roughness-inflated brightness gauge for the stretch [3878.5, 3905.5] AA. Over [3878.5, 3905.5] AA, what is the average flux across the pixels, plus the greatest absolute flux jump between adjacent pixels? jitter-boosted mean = 11.1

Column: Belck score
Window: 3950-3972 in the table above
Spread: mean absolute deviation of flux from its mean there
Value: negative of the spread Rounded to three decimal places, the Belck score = -0.151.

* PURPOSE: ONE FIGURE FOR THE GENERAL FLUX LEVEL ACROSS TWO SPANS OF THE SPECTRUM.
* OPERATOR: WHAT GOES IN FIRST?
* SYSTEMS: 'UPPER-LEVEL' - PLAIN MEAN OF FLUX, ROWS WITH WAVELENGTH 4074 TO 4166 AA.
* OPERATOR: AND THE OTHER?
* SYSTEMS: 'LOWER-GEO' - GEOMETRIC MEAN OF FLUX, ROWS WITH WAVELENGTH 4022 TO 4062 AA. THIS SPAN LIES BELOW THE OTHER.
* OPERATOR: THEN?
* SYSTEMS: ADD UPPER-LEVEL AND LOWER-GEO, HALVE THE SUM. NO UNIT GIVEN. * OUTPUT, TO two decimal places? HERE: 10.36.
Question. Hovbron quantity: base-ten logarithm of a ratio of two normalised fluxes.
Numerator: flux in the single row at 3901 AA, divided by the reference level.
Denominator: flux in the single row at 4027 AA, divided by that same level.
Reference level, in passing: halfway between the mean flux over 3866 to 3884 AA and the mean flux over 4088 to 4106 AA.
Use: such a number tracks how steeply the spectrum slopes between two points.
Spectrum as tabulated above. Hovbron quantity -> -0.017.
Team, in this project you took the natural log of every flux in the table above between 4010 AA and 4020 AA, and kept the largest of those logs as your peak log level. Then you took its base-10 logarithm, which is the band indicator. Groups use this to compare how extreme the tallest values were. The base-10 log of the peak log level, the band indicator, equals 0.376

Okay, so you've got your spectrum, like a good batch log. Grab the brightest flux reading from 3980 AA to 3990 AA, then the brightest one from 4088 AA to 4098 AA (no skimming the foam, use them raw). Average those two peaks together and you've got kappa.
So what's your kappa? 10.6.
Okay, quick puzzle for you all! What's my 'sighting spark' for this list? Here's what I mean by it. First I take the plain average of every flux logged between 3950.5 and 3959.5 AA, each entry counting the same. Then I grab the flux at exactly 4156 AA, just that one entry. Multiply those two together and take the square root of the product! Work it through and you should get 10.3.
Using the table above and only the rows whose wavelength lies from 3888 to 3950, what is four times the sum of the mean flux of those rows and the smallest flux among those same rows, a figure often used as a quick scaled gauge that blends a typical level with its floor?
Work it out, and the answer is 81.4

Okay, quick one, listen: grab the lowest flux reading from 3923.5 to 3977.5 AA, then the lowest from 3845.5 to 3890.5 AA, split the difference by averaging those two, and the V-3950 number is 10.0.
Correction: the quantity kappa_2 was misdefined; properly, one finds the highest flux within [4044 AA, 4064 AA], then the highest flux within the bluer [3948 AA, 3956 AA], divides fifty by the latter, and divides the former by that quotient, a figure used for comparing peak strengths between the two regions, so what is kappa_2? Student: 2.33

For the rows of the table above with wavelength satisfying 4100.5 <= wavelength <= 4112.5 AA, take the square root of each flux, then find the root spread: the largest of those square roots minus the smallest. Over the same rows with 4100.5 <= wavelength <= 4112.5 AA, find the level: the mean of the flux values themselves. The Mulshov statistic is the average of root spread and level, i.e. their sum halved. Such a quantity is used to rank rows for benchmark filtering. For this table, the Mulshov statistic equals 5.18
